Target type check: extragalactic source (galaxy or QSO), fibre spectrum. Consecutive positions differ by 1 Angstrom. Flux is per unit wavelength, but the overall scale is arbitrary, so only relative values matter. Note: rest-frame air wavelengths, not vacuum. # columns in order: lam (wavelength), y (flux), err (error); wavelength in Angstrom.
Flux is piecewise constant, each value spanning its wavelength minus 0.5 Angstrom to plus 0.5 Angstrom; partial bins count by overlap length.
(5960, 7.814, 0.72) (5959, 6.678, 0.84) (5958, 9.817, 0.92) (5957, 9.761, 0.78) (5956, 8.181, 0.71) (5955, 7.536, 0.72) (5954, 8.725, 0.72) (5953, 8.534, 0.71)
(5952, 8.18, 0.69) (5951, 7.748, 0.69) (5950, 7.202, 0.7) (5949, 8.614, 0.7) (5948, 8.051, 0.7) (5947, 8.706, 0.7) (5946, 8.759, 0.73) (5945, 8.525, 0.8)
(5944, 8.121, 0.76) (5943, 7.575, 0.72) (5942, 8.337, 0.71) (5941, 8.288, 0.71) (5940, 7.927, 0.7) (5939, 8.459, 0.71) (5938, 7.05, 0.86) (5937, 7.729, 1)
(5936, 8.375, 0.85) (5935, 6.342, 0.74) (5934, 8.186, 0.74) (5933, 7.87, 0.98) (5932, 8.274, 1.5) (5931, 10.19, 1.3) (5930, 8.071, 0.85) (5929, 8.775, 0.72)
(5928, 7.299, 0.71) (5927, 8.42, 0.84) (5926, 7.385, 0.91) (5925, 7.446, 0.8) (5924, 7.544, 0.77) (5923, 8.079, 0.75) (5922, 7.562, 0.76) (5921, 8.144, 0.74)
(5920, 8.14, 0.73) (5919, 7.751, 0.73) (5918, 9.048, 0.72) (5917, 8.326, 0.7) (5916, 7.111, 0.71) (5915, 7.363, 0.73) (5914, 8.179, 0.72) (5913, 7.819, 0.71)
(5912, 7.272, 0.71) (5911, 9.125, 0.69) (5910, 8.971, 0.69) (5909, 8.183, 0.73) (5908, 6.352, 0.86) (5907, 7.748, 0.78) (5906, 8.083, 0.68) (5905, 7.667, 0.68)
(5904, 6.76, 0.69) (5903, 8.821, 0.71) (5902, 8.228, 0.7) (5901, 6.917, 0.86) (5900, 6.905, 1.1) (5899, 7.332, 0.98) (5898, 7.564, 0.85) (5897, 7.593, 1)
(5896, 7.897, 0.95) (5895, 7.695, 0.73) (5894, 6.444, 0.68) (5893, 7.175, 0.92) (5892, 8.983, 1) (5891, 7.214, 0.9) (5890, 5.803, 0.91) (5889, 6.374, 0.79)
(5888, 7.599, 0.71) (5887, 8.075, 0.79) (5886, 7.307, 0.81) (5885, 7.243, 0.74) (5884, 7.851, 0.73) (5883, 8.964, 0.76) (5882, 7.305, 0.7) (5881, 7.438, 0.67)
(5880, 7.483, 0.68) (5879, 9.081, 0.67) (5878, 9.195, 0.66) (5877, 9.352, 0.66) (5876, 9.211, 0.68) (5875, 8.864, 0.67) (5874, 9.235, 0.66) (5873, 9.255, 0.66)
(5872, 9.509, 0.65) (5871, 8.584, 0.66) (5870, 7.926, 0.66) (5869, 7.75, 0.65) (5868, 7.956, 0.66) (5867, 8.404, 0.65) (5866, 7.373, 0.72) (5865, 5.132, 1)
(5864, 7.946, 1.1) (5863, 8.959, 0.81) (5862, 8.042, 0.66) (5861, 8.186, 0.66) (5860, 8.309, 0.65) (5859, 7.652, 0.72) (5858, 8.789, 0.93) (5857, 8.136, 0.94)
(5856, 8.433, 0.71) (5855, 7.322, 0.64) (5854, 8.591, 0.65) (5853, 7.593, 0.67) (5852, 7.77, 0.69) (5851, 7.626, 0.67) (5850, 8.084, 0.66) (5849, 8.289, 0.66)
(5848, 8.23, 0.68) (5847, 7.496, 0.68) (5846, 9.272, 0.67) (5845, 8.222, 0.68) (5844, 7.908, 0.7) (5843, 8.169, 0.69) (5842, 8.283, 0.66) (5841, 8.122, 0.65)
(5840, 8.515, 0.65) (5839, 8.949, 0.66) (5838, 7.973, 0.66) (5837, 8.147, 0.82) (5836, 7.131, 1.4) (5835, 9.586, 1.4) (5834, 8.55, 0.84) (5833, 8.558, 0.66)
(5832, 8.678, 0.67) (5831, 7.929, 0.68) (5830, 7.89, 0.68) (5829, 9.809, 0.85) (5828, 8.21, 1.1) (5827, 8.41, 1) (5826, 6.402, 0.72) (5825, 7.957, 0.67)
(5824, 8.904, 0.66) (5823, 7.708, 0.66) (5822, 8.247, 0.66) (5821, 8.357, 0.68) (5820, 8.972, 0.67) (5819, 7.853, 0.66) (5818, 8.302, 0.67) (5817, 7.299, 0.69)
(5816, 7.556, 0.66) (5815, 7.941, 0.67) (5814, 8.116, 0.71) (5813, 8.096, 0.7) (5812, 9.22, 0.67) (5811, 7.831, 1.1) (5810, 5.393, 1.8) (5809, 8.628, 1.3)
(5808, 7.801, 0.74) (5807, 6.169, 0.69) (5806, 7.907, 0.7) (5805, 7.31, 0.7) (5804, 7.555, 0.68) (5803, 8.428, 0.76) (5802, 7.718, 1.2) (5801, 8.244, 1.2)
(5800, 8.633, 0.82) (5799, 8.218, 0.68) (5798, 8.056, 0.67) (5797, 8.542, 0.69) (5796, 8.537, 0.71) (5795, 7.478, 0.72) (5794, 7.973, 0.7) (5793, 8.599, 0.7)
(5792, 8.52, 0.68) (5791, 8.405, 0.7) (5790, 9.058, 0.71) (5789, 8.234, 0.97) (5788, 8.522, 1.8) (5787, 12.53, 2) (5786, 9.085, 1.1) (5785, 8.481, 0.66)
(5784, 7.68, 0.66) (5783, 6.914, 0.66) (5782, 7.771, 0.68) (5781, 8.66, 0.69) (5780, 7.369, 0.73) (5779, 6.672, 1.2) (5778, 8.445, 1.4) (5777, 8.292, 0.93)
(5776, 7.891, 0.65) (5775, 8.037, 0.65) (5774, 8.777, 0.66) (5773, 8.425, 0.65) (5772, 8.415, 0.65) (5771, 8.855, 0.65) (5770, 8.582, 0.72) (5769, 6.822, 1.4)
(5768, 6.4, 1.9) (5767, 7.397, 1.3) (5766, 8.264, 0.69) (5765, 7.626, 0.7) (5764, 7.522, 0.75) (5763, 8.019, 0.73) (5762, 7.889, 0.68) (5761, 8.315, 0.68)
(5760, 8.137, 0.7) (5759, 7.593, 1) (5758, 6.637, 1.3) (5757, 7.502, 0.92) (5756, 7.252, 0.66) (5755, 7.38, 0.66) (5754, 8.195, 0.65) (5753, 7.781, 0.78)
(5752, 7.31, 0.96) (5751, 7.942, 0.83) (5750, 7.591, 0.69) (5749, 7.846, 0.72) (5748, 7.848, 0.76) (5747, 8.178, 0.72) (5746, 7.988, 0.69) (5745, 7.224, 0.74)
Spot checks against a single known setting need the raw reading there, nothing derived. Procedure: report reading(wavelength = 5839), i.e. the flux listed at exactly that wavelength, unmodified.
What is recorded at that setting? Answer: 8.949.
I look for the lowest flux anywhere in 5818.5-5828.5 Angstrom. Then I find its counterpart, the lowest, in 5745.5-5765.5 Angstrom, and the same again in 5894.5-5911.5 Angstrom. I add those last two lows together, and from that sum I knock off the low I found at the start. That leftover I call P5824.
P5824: 6.6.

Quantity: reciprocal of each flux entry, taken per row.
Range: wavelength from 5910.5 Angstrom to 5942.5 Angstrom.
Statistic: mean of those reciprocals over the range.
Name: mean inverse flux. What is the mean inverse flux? 0.126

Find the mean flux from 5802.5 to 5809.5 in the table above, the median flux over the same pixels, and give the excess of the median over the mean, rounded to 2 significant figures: 0.12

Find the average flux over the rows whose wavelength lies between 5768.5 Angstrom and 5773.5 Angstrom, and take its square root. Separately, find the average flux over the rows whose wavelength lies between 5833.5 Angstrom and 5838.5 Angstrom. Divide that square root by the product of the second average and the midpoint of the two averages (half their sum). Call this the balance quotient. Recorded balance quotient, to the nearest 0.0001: 0.0420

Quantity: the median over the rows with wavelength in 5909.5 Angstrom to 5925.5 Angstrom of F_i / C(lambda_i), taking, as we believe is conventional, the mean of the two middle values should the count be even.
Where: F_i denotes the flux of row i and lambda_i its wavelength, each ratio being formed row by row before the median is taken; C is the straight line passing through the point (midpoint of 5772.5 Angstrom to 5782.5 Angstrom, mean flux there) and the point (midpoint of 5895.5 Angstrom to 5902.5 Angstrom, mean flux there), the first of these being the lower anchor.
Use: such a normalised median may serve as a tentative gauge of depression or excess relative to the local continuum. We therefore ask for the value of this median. 1.07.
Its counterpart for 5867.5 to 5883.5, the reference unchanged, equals 1.18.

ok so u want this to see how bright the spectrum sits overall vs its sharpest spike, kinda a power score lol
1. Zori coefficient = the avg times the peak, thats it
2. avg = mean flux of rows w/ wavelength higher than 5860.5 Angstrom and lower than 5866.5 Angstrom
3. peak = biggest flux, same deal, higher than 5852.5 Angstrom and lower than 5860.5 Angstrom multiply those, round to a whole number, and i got 67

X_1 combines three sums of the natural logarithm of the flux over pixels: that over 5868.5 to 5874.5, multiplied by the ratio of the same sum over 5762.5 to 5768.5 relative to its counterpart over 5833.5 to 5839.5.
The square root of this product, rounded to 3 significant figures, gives 3.51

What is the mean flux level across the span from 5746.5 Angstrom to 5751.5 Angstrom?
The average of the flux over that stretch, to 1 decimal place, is 7.9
